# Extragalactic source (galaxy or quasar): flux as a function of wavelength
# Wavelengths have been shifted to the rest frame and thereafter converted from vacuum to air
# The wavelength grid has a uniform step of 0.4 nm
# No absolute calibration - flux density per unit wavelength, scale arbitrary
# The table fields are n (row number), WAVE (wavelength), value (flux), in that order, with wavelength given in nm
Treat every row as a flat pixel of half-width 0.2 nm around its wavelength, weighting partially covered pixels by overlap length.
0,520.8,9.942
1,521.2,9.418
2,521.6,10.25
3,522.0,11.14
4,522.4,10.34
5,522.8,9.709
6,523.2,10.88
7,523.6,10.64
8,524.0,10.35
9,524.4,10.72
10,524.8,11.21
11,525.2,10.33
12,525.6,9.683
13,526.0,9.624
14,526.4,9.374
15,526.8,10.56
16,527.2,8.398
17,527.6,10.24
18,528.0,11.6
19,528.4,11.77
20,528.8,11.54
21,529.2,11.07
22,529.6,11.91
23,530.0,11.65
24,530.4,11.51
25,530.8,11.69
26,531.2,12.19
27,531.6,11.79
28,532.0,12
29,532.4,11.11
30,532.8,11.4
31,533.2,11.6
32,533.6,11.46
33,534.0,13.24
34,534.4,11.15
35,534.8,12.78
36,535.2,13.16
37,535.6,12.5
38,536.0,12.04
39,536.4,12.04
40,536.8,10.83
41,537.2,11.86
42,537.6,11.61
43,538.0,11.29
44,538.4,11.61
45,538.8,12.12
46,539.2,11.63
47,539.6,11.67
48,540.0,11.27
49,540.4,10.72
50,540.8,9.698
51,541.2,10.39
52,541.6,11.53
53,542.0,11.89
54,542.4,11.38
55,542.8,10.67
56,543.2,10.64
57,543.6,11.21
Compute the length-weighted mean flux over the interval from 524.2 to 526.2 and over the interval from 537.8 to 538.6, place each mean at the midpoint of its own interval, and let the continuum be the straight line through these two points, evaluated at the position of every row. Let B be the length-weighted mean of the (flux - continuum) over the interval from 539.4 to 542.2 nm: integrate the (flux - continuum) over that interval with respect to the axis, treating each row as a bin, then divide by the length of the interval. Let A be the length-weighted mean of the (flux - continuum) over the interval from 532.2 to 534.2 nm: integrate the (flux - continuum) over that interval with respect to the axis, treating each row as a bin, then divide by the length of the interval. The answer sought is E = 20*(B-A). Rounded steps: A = 0.75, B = -0.7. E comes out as -28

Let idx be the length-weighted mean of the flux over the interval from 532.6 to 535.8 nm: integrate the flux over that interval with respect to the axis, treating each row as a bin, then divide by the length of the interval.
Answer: 12.2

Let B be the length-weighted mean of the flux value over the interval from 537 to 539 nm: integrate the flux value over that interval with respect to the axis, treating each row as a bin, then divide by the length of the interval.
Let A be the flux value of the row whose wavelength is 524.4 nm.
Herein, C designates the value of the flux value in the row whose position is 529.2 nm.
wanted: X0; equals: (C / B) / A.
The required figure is 0.088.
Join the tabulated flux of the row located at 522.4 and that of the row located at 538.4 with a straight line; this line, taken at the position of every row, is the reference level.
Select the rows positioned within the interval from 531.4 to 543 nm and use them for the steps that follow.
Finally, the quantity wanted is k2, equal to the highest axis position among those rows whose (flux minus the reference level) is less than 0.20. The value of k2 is 542.8 nm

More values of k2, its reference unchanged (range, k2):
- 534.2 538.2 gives 538.0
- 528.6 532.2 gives 529.2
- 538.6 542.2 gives 542.0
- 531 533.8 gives 532.4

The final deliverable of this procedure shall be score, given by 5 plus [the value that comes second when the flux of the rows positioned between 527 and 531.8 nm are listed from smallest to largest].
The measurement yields 15.2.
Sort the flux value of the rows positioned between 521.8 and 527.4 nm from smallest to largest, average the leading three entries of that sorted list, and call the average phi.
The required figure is 9.1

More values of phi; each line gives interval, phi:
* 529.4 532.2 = 11.6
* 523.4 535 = 9.1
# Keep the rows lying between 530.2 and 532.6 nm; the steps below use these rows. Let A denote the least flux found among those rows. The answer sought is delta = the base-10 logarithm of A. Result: 1.05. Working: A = 11.11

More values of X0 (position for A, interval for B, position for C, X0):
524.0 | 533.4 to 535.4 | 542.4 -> 0.089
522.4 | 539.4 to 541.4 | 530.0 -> 0.105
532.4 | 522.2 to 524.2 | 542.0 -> 0.103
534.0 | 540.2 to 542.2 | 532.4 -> 0.077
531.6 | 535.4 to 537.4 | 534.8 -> 0.091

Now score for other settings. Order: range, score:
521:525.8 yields 14.7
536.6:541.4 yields 15.4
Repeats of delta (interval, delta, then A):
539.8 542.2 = 0.99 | 9.698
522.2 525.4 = 0.99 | 9.709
